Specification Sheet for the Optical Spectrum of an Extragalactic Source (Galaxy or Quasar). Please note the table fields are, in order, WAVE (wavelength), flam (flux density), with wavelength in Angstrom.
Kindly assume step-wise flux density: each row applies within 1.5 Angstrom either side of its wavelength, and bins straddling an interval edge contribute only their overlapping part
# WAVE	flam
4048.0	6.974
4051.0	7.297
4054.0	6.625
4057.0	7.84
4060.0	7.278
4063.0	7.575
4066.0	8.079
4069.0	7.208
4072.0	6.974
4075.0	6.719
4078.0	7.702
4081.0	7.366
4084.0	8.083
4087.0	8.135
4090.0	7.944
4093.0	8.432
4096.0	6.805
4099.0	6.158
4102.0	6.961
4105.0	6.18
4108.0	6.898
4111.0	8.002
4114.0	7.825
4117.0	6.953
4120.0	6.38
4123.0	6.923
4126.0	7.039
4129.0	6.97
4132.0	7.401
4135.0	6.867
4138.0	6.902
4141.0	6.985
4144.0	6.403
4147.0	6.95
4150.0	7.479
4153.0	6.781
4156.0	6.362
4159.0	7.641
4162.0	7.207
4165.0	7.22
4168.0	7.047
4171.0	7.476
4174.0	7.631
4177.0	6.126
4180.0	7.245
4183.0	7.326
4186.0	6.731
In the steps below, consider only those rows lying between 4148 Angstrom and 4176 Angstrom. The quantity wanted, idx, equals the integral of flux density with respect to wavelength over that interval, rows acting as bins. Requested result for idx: 201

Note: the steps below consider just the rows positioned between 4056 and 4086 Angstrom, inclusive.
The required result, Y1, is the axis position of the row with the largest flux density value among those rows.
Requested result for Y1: 4084.0 Angstrom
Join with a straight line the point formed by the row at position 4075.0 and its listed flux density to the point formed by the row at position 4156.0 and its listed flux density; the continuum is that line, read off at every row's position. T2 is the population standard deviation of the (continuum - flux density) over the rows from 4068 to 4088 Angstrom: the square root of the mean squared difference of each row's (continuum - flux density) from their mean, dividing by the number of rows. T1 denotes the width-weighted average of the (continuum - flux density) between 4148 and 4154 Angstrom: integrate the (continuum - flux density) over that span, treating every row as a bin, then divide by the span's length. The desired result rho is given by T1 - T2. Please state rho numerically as -1.3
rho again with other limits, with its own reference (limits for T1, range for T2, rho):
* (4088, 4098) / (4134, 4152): -1.4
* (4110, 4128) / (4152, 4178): -1.1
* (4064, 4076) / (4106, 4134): -1.0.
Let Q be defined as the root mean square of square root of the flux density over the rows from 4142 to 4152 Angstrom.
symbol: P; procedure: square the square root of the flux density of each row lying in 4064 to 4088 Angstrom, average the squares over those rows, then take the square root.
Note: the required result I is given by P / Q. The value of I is 1.04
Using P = 2.74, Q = 2.64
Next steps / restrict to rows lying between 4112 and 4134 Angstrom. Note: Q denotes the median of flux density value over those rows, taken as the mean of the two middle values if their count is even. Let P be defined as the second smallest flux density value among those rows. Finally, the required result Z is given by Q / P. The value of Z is 1.01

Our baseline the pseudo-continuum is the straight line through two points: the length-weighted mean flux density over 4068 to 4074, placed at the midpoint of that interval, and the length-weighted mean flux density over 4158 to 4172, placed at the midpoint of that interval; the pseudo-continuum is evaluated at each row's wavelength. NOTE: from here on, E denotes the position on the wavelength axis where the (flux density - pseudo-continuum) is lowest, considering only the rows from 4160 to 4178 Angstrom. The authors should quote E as 4177.0 Angstrom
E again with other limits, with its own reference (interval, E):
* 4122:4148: 4144.0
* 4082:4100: 4099.0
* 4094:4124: 4099.0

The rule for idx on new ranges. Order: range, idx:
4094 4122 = 194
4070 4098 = 211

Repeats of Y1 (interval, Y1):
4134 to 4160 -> 4159.0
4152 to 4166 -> 4159.0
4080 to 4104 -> 4093.0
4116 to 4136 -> 4132.0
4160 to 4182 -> 4174.0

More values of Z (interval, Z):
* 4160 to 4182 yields 1.02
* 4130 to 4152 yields 1.01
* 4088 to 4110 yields 1.12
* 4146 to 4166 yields 1.06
